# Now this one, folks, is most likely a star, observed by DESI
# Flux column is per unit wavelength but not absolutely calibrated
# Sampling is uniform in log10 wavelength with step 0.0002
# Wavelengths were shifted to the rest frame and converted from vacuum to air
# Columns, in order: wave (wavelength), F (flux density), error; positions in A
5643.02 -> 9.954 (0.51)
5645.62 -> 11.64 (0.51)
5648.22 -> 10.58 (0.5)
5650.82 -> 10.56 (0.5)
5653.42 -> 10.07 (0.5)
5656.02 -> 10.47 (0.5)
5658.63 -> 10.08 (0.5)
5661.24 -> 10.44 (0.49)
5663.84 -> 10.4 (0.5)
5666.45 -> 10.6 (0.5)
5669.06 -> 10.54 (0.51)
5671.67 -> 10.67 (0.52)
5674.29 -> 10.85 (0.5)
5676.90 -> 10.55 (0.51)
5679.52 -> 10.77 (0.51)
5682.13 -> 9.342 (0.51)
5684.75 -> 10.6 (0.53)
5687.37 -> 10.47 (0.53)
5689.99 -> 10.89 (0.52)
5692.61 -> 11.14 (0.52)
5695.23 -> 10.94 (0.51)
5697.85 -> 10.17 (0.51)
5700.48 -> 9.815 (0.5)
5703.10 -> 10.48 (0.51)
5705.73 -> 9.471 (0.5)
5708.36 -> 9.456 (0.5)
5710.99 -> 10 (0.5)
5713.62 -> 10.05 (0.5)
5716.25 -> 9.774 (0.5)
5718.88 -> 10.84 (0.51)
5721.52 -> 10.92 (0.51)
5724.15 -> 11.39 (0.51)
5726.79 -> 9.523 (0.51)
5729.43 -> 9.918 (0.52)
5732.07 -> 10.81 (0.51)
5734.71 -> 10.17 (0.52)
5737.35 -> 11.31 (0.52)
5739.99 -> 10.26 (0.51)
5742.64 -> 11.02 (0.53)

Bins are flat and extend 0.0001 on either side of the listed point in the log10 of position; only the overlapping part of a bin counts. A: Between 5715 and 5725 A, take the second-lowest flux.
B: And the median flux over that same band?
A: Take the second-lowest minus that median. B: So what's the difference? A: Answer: -0.04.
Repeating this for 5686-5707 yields -0.66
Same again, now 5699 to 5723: -0.53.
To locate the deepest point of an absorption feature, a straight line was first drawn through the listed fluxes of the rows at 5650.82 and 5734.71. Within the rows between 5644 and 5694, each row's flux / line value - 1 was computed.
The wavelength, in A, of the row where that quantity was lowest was 5682.13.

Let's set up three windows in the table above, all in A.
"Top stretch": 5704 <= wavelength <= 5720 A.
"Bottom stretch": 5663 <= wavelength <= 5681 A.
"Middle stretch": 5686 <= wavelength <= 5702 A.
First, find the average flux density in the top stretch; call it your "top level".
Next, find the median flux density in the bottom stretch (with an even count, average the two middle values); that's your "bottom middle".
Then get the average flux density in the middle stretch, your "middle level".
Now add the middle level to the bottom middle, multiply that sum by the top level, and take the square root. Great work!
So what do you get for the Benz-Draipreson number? 14.5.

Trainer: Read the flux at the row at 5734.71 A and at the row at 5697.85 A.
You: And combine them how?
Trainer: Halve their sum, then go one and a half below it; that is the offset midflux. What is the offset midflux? 8.7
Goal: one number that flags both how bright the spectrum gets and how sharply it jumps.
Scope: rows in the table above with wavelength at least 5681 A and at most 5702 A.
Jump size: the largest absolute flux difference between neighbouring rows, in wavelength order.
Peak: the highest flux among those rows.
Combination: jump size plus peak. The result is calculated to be 12.4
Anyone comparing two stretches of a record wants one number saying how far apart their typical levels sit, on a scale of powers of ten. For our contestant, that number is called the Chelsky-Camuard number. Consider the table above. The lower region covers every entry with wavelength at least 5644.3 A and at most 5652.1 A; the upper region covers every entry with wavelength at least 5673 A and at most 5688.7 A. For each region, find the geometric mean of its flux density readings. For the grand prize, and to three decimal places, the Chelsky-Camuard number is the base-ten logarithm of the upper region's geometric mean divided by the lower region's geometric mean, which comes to -0.020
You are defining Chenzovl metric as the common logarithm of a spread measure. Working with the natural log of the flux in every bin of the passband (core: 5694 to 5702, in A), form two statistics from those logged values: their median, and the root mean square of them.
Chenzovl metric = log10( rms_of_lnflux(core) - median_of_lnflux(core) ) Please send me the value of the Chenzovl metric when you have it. -1.9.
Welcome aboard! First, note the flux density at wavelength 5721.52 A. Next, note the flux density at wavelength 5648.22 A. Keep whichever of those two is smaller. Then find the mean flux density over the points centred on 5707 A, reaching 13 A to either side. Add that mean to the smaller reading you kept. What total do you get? 20.7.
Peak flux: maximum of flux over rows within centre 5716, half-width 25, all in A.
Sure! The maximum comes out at 11.39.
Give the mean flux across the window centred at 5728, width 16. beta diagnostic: 10.5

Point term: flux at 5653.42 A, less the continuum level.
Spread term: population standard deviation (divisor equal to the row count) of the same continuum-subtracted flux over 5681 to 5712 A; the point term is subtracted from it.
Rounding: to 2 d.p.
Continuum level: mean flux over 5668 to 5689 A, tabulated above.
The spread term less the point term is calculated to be 1.00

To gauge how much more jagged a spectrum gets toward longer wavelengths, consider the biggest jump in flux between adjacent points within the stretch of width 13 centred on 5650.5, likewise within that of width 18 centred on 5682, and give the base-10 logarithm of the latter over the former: 0.1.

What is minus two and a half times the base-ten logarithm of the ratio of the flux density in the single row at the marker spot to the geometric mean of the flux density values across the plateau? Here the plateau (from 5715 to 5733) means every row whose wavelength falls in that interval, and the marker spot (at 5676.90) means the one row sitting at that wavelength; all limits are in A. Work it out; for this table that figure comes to -0.012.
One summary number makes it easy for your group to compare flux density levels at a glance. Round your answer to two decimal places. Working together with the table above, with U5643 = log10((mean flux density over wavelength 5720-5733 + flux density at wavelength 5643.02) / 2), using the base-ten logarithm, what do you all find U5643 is 1.01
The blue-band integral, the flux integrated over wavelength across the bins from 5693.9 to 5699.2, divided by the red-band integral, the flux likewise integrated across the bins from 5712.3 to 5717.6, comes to 1.06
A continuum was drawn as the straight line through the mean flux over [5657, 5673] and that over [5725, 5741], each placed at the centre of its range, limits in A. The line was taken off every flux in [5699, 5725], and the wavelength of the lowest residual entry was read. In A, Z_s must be 5708.36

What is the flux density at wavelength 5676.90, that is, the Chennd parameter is 10.55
